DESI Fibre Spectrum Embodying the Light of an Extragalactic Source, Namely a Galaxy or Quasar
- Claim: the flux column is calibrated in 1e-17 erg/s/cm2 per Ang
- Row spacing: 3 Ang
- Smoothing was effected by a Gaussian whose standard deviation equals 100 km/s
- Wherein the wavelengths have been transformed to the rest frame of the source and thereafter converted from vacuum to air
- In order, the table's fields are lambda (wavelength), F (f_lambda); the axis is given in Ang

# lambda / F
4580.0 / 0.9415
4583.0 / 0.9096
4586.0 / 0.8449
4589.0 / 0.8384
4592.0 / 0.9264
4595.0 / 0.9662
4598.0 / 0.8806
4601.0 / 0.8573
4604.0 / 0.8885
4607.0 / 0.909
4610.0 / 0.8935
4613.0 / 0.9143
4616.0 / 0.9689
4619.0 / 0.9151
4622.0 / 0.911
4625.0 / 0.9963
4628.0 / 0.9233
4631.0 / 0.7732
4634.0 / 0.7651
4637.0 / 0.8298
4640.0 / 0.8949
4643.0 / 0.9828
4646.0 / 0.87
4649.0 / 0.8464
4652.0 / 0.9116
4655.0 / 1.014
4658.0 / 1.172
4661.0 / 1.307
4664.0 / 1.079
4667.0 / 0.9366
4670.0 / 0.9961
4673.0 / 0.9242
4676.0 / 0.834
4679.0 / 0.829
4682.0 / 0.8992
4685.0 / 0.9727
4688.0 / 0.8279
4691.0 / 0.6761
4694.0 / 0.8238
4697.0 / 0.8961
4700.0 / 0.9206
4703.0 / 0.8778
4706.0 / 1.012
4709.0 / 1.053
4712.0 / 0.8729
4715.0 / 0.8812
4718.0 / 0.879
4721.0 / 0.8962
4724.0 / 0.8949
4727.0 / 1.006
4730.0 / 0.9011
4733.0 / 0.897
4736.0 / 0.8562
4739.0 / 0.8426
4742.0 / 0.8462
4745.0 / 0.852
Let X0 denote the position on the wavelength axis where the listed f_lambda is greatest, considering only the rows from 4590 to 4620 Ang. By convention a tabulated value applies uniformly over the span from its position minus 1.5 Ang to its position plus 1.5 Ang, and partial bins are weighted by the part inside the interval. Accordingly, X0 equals 4616.0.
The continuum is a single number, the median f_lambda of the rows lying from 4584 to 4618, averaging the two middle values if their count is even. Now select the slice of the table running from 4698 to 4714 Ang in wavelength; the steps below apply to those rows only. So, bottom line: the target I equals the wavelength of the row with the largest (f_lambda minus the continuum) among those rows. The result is 4709.0 Ang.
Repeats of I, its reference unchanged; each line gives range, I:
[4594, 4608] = 4595.0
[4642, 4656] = 4655.0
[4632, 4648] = 4643.0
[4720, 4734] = 4727.0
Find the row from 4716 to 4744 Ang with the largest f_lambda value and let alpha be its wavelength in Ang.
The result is 4727.0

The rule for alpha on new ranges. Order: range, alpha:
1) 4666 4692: 4670.0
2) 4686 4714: 4709.0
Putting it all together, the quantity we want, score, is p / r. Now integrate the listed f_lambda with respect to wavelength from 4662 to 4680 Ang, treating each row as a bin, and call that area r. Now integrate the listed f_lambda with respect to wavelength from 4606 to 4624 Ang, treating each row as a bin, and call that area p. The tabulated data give 0.97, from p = 16.6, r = 17.0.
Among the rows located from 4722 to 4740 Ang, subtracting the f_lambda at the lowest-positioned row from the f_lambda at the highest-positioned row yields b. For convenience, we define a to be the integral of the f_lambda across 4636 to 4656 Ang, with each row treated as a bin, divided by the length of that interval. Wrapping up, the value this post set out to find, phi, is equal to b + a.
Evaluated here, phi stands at 0.85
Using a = 0.906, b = -0.05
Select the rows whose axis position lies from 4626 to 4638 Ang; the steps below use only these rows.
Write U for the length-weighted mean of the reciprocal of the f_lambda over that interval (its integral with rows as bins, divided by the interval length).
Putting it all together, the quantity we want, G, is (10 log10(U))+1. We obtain 1.84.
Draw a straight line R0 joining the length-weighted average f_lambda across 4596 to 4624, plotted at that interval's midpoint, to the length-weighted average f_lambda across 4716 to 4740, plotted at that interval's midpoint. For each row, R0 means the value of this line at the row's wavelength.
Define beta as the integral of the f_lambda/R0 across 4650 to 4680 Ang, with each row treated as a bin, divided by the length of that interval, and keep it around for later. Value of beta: 1.11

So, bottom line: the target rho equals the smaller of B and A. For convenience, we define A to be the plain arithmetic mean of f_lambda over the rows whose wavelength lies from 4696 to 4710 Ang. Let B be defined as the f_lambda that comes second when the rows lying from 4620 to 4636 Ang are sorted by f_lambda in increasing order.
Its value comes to 0.77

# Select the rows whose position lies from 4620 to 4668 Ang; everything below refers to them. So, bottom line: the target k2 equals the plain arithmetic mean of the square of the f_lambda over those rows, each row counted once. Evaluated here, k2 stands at 0.92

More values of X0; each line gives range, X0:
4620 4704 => 4661.0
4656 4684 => 4661.0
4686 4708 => 4706.0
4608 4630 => 4625.0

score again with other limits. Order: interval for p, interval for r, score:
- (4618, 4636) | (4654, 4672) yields 0.81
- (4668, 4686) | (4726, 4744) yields 1.02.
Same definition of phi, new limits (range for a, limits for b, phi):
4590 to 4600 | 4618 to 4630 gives 0.92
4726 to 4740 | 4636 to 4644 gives 1.05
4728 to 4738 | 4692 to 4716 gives 0.95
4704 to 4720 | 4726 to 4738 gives 0.79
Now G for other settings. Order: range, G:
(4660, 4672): 0.80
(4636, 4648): 1.50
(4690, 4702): 1.83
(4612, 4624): 1.32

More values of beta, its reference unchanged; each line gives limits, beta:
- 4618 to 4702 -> 1.02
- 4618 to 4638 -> 0.96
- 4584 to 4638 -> 0.98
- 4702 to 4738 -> 1.02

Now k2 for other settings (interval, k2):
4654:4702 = 0.91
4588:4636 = 0.81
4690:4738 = 0.81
